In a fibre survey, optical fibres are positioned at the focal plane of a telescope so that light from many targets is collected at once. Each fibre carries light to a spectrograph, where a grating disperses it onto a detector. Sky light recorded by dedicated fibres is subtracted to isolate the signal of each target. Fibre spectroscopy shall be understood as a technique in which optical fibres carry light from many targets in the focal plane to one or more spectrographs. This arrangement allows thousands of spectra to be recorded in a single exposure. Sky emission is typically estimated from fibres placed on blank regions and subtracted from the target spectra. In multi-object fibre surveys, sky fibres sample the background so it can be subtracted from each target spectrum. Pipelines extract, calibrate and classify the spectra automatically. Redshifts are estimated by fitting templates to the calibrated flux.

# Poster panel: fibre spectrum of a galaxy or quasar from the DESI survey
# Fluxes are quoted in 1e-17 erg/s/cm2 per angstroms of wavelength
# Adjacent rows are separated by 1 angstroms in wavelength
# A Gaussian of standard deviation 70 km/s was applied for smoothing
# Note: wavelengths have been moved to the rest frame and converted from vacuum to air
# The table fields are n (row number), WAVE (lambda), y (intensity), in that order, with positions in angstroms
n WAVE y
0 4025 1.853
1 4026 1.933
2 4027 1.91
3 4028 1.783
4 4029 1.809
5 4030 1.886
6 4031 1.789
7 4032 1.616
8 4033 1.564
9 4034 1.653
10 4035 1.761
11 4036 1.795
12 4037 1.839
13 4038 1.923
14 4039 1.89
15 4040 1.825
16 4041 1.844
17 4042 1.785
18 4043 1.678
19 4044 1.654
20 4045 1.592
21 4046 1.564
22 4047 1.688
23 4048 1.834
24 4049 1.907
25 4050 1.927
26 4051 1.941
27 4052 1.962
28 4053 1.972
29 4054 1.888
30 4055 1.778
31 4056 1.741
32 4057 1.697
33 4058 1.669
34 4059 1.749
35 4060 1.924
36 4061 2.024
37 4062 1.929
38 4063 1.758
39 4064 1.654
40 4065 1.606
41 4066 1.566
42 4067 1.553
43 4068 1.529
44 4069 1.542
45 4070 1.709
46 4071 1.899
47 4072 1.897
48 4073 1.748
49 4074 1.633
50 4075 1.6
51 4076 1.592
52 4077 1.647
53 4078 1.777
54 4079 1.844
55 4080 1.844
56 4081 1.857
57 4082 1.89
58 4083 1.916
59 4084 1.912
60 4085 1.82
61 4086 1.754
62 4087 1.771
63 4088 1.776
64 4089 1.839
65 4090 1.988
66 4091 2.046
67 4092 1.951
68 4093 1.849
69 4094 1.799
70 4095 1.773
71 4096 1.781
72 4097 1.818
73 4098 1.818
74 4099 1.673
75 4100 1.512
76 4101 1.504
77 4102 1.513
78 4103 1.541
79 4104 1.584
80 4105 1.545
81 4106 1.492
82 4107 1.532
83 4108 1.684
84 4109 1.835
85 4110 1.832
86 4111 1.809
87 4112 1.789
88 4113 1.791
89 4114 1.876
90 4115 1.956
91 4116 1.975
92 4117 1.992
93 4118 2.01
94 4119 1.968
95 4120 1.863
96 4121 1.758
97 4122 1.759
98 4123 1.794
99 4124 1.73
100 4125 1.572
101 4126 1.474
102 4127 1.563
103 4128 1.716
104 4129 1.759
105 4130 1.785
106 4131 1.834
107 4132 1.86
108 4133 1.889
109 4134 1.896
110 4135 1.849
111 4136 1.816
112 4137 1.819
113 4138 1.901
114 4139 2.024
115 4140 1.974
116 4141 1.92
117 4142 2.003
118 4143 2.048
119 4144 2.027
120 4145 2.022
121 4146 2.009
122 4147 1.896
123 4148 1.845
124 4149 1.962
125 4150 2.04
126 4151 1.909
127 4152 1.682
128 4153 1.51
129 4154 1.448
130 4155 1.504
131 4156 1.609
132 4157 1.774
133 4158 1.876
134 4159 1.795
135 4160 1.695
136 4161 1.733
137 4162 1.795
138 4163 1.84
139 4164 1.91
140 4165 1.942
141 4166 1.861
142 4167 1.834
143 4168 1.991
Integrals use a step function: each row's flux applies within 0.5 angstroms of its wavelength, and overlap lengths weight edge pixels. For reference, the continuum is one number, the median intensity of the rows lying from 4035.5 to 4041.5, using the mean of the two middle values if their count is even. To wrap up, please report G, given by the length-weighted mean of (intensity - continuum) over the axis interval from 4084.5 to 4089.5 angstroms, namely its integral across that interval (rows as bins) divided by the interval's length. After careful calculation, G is -0.05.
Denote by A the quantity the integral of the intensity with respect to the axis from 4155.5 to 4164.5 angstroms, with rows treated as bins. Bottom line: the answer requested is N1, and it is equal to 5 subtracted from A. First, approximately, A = 16.0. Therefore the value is 11.0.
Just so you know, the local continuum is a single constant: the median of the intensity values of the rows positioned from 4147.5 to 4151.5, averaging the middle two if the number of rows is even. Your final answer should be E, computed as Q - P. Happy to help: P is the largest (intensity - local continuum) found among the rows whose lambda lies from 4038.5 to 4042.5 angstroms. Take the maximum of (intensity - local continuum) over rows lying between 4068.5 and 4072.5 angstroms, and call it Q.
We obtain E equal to 0.01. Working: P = -0.05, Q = -0.04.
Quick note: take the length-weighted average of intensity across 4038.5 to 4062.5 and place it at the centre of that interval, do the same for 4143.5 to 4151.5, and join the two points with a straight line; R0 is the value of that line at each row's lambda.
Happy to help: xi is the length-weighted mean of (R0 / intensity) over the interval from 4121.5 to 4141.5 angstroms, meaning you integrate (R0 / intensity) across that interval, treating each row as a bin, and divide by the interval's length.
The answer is 1.09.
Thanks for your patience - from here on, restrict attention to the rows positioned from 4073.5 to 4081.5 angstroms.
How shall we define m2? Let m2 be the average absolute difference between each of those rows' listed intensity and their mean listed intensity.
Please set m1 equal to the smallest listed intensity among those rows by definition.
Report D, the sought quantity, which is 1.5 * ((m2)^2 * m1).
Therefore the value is 0.0270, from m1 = 1.592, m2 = 0.11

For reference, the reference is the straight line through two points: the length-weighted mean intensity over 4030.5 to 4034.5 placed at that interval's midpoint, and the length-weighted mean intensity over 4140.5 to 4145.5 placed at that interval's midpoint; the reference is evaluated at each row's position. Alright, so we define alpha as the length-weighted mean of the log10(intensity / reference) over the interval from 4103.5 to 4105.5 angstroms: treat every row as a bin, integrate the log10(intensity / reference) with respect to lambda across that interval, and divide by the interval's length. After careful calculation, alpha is -0.08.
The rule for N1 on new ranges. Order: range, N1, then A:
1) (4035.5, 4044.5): 11.2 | 16.2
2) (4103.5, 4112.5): 10.1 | 15.1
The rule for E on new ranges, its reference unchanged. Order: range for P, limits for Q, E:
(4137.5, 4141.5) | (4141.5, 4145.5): 0.02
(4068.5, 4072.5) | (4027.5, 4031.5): -0.01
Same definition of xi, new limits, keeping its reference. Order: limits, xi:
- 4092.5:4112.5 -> 1.13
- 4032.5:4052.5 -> 1.01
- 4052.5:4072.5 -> 1.05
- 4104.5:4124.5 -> 1.07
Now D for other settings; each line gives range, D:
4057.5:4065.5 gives 0.0391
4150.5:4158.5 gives 0.0465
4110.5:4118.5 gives 0.0187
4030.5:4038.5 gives 0.0228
